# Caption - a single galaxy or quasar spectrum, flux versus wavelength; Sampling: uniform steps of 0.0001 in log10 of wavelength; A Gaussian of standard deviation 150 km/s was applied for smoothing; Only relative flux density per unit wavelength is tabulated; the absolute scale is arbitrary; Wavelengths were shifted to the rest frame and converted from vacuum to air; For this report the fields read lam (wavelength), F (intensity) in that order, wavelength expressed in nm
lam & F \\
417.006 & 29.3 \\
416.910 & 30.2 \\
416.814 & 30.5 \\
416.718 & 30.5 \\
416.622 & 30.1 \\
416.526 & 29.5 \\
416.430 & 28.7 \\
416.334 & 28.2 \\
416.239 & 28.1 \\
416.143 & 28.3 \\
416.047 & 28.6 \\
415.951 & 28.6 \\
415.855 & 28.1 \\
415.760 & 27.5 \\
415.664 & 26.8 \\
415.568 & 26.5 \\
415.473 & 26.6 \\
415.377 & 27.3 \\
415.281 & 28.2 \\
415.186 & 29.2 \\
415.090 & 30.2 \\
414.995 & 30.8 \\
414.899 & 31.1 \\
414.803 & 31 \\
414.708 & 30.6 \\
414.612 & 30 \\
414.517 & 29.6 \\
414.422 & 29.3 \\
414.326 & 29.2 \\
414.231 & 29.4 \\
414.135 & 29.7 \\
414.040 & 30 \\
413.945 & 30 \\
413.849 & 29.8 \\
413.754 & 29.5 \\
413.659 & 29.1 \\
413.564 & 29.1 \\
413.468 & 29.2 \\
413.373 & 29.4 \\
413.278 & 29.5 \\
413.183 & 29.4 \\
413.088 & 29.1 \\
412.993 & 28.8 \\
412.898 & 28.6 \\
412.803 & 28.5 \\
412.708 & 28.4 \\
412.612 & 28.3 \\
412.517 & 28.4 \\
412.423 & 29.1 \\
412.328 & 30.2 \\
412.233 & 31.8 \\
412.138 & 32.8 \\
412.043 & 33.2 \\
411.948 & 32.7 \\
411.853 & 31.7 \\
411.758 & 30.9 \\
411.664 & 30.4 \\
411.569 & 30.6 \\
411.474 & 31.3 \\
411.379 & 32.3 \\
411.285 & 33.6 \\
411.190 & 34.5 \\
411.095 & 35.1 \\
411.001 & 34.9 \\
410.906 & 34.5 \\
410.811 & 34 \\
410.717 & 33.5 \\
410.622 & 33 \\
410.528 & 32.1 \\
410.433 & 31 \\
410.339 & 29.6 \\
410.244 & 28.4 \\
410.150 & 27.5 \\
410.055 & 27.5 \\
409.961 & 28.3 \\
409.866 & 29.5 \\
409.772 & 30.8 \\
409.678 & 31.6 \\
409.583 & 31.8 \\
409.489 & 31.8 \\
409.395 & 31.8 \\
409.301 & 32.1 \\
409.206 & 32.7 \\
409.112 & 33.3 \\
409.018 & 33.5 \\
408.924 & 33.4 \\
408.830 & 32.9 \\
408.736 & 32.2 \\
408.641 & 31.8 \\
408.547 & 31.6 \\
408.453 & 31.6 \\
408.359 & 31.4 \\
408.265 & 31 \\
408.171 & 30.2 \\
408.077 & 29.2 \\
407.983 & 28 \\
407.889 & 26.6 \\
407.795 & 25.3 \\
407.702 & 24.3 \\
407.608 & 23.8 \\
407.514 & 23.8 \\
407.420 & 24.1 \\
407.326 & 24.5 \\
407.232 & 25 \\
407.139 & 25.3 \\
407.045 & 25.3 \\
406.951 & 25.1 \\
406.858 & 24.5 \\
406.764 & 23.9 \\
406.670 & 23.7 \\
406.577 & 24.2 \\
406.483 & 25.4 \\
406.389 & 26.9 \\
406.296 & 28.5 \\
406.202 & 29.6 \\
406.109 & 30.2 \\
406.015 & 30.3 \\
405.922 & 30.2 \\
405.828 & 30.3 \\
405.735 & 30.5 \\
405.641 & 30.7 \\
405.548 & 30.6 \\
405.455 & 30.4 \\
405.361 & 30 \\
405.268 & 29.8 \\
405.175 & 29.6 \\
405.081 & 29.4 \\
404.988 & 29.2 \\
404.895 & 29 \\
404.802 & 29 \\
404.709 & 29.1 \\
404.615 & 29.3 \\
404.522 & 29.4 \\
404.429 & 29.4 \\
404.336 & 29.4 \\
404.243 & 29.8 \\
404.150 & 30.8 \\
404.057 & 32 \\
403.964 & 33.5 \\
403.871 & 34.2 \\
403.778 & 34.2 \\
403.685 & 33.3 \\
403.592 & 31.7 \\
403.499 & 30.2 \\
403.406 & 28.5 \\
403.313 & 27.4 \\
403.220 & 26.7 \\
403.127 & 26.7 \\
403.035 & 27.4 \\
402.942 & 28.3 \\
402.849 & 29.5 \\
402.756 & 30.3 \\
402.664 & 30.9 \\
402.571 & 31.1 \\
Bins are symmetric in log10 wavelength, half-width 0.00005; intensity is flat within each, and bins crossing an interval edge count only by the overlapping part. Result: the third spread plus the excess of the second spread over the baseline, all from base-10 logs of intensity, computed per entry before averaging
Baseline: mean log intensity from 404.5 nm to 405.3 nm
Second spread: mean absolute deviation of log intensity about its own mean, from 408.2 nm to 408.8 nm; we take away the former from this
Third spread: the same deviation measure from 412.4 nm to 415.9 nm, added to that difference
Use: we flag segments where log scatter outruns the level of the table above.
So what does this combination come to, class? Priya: -1.45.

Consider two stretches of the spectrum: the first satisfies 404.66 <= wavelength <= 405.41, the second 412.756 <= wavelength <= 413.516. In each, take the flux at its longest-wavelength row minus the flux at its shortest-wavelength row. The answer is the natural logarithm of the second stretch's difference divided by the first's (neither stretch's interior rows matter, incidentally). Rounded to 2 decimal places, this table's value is -0.25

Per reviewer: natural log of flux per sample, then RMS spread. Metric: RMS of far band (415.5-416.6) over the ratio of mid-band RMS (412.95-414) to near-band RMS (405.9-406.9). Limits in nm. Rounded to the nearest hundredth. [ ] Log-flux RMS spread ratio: 3.25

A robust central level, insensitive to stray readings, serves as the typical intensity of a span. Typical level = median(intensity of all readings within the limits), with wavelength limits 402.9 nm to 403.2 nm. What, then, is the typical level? 27.4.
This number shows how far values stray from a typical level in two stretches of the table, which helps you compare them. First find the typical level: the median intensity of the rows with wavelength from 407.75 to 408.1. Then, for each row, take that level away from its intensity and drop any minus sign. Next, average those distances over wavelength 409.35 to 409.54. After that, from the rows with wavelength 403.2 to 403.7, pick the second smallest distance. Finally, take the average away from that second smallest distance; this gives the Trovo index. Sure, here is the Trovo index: -3.9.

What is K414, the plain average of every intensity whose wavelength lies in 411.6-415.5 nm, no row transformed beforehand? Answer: 29.8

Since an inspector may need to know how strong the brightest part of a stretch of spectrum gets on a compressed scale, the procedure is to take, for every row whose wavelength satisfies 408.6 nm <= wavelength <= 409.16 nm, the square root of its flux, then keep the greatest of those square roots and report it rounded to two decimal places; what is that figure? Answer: 5.79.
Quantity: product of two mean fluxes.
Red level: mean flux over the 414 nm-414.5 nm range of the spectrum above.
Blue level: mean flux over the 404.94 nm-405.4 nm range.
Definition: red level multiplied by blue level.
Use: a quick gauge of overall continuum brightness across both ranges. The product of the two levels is 874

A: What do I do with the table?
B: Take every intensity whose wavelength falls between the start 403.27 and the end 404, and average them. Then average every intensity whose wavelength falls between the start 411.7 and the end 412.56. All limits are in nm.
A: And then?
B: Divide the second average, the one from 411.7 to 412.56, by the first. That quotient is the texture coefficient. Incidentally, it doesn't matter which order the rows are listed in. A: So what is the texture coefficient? 0.99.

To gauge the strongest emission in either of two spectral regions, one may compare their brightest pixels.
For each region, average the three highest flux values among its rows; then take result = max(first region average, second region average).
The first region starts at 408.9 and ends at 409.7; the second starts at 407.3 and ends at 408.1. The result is 33.4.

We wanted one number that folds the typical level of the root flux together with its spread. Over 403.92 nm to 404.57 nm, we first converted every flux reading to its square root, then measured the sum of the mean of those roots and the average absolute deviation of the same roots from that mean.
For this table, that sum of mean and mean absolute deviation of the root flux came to 5.65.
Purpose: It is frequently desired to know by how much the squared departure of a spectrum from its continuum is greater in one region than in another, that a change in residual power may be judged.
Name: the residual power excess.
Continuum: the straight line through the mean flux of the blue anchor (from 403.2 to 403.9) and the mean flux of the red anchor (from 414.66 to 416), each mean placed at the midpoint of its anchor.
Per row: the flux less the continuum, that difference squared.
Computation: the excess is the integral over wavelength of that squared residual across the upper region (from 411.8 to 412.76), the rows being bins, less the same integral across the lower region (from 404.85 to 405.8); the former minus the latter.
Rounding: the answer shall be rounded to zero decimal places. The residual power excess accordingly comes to 4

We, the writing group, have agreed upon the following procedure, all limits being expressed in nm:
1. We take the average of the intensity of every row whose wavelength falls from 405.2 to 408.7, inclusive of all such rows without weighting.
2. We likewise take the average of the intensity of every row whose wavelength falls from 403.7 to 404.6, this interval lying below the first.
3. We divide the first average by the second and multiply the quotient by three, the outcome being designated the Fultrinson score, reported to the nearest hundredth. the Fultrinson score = 2.65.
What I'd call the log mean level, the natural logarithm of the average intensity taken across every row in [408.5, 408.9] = 3.47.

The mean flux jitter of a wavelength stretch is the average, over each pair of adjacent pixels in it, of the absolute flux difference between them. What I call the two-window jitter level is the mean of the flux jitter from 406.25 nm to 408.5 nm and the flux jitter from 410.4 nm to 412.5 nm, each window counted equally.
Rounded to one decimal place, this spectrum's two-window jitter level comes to 0.7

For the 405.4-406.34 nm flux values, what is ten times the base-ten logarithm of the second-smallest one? 14.7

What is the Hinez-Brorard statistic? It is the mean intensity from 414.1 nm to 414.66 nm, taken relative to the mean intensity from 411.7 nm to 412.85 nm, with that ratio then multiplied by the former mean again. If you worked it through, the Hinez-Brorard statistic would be 28.6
